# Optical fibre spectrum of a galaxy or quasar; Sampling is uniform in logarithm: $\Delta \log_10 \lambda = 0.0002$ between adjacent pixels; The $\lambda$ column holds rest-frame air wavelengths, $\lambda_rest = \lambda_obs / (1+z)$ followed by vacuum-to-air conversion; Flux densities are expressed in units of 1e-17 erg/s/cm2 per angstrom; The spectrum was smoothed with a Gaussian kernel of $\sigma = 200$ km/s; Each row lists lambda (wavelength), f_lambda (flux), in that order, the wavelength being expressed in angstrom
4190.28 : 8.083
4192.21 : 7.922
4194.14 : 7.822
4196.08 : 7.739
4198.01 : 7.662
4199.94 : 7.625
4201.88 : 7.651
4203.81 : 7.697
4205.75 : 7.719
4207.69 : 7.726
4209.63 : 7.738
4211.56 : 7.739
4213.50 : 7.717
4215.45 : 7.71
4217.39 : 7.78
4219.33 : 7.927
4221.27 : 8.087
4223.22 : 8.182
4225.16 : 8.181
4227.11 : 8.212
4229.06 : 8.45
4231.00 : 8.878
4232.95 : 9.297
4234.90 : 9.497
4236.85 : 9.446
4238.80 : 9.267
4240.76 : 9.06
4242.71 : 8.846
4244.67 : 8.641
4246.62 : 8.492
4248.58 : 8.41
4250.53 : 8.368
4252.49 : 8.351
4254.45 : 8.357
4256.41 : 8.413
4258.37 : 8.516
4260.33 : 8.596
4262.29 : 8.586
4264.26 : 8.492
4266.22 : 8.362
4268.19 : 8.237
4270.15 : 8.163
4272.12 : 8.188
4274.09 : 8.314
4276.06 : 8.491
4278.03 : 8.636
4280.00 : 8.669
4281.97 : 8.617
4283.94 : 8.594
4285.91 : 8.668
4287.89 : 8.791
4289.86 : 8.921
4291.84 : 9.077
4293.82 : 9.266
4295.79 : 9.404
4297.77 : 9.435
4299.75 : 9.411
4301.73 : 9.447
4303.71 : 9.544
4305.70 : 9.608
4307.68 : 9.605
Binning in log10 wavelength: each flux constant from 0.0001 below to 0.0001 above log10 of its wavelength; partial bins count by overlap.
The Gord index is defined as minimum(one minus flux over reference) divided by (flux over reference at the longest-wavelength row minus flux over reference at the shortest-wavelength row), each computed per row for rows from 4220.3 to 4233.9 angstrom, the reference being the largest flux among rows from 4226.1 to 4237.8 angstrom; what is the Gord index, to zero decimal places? 0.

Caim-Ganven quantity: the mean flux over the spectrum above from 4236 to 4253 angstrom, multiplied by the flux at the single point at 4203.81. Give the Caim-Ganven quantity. 67.5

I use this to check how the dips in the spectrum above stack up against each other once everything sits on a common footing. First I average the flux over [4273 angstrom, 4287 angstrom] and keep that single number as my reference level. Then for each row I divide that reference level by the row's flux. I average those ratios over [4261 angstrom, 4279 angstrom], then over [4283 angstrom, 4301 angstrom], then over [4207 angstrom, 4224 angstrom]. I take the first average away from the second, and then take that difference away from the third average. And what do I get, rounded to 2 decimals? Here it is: 1.17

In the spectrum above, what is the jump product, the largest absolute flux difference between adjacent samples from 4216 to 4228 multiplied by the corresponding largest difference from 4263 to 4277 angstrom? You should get 0.028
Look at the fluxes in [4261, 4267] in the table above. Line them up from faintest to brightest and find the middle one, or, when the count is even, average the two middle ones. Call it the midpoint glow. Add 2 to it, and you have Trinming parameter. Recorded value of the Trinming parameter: 10.5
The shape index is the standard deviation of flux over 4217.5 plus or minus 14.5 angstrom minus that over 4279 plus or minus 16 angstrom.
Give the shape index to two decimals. 0.03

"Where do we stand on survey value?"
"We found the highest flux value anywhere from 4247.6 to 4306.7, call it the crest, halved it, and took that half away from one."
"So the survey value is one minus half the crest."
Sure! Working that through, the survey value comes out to -3.80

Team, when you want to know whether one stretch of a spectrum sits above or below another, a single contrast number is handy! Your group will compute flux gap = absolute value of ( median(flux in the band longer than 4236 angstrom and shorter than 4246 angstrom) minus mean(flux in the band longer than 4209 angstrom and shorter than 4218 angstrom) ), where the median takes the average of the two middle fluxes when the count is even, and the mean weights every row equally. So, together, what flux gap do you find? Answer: 1.3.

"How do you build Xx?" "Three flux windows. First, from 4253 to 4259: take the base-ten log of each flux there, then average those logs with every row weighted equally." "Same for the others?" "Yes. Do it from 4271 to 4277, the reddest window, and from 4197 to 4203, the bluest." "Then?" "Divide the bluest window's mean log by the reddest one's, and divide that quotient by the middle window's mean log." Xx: 1.04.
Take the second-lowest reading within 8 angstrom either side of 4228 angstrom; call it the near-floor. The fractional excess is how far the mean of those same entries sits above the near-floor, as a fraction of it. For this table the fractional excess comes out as 0.051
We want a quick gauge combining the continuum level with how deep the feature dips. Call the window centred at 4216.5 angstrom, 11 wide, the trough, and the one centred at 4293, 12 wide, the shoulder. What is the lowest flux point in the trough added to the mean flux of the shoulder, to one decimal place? 16.9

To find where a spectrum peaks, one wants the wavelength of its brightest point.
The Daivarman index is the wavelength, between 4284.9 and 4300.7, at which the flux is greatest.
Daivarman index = 4297.77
